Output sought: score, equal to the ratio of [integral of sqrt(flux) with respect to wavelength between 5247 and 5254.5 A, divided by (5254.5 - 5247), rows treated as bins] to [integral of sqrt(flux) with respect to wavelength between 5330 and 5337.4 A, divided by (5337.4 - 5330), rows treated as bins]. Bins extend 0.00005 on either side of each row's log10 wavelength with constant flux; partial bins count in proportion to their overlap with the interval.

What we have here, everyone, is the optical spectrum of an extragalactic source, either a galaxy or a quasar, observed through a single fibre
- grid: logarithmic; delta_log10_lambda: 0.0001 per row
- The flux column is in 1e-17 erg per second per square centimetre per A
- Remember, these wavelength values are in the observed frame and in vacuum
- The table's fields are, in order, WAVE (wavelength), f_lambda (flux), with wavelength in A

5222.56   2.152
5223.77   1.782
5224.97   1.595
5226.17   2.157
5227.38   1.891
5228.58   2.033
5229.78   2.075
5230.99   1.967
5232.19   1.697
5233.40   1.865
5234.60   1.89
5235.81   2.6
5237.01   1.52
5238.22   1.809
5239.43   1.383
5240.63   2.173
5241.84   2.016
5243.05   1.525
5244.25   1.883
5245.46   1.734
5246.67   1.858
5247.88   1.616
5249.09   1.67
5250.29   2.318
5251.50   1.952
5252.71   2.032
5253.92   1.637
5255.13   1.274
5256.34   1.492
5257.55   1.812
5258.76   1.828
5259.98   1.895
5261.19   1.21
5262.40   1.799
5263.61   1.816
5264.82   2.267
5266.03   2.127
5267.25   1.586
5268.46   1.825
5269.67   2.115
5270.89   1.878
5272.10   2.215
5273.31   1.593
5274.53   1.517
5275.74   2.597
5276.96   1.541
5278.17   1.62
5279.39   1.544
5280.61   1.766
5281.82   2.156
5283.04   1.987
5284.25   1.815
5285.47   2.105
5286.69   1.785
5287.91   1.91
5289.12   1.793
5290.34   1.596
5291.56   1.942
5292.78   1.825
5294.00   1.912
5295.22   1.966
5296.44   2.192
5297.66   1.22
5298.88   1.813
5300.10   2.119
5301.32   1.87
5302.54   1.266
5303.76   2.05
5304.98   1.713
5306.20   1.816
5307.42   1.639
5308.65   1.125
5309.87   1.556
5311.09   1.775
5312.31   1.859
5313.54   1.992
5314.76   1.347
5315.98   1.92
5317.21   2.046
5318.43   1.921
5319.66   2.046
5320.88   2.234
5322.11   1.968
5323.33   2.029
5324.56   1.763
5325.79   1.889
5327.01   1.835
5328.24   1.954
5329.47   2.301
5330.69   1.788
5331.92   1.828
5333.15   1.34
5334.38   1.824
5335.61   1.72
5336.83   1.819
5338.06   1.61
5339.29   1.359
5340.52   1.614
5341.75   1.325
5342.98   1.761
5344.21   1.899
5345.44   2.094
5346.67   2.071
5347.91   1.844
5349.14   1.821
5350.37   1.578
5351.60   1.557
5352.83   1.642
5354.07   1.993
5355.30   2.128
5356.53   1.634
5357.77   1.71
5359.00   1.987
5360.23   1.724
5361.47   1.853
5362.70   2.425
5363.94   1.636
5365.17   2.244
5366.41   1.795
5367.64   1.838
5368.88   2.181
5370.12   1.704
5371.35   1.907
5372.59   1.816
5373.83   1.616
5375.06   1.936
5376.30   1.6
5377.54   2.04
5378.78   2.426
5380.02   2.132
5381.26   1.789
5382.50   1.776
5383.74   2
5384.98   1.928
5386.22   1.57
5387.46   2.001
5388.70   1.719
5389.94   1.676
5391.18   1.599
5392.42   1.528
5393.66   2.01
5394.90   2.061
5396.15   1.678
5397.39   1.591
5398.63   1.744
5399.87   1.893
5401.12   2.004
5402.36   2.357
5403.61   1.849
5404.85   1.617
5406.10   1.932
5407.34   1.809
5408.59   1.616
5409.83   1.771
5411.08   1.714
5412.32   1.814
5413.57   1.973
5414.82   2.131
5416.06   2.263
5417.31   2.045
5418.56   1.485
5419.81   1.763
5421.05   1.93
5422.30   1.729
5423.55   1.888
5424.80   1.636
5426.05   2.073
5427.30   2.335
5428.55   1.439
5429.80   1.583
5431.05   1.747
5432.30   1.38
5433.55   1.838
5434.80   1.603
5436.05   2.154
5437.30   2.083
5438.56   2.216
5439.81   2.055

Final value 1.040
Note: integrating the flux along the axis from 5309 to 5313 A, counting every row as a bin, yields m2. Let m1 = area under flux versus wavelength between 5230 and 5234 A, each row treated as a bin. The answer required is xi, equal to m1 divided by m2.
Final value 1.10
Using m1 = 7.5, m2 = 6.78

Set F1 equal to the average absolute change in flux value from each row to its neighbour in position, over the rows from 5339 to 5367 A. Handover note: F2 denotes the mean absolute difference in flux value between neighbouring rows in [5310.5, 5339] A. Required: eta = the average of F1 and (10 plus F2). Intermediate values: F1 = 0.28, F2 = 0.24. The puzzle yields 5.26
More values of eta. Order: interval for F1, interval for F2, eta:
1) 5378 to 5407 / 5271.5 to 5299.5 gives 5.28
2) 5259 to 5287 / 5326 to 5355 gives 5.30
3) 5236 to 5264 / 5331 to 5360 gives 5.27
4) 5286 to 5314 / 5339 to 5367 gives 5.29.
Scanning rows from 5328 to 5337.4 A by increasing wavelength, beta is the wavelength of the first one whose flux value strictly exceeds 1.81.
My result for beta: 5328.24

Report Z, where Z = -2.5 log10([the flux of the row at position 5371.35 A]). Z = -0.70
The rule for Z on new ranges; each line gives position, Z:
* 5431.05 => -0.61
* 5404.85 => -0.52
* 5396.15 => -0.56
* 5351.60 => -0.48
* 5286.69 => -0.63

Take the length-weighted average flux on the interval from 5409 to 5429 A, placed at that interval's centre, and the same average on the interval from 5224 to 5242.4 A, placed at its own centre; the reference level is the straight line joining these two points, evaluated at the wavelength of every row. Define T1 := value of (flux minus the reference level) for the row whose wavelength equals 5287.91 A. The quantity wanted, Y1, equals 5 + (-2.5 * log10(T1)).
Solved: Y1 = 9.9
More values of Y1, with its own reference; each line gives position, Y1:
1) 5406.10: 8.2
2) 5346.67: 6.8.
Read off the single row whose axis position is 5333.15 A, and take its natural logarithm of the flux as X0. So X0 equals 0.293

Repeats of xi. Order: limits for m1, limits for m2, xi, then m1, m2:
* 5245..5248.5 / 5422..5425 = 1.14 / 6.1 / 5.30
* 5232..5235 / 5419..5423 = 0.76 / 5.5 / 7.18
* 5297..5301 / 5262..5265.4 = 1.04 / 6.9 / 6.70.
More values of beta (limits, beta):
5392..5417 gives 5393.66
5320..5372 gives 5320.88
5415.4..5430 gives 5416.06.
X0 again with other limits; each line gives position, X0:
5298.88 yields 0.595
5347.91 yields 0.612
